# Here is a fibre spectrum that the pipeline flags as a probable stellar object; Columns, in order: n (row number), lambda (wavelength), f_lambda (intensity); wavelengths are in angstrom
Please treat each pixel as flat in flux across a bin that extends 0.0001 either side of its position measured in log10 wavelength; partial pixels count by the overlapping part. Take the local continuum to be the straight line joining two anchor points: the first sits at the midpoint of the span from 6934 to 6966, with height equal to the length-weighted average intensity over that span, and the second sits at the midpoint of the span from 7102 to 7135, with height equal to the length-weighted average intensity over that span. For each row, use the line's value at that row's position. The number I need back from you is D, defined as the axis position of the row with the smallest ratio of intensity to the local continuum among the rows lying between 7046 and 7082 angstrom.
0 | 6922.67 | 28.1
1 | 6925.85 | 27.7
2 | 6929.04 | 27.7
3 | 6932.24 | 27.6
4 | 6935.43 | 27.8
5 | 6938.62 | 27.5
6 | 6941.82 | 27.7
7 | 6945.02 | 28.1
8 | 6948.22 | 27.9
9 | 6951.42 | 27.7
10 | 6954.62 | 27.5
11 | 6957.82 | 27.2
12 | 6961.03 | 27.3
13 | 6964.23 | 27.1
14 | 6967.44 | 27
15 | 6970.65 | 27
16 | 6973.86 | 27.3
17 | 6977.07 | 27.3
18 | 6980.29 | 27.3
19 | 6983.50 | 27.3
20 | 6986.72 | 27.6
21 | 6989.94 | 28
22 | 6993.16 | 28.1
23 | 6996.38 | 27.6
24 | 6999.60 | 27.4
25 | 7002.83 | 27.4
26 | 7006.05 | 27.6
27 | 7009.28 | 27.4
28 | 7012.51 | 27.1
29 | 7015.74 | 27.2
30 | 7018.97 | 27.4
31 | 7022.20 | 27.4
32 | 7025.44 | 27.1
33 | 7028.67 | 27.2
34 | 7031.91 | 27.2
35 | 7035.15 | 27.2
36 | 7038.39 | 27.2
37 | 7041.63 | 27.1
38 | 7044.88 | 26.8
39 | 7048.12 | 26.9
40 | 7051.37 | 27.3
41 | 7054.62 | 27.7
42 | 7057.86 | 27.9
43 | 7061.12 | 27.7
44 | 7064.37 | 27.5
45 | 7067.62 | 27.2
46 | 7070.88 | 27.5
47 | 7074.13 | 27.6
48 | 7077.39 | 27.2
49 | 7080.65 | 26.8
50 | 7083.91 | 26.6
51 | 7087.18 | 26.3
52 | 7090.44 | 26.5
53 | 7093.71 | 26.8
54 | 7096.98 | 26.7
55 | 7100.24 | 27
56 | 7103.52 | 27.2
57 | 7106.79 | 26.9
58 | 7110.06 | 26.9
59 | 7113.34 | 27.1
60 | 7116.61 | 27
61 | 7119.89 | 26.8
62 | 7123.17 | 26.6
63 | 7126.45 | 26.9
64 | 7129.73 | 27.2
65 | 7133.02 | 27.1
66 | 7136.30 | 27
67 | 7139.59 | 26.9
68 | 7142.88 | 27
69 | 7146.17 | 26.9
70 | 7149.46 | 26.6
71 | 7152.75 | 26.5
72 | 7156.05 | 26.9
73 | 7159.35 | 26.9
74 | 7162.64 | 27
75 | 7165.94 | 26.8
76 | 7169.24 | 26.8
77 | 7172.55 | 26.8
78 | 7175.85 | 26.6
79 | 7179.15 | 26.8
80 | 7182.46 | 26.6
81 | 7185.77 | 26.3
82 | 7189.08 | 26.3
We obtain 7048.12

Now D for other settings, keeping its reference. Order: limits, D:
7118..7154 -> 7123.17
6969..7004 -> 6970.65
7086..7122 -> 7087.18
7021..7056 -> 7044.88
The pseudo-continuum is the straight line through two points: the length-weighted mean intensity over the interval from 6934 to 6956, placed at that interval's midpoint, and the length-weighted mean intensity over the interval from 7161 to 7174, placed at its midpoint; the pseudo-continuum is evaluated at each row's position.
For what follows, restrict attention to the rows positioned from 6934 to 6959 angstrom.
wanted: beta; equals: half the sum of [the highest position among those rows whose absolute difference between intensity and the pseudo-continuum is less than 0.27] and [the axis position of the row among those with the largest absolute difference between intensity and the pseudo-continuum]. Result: 6956.2 angstrom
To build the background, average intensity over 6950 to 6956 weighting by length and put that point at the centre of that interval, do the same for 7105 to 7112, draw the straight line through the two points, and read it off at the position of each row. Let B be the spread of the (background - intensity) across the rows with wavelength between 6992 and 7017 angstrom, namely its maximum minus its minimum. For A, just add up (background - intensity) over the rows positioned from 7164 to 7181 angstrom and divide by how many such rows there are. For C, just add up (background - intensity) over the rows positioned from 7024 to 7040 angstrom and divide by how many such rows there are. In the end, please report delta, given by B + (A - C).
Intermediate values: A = -0.13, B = 0.9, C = 0.08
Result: 0.71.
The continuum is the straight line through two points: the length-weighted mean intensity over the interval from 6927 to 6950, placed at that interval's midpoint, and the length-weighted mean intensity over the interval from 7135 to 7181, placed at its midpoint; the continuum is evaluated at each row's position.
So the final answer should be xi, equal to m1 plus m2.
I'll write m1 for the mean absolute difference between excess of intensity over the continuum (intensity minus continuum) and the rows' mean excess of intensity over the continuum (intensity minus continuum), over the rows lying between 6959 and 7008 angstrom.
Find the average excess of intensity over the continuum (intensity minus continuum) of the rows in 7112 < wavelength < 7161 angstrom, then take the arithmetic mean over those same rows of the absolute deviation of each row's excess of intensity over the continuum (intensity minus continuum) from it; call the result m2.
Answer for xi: 0.43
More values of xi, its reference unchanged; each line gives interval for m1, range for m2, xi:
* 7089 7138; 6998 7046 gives 0.30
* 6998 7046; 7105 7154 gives 0.26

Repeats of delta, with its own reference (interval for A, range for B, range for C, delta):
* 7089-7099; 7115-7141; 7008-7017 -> 0.83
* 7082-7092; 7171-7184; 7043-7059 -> 0.91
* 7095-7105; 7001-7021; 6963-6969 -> -0.04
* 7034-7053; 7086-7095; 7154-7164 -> 0.90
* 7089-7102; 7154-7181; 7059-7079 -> 0.93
